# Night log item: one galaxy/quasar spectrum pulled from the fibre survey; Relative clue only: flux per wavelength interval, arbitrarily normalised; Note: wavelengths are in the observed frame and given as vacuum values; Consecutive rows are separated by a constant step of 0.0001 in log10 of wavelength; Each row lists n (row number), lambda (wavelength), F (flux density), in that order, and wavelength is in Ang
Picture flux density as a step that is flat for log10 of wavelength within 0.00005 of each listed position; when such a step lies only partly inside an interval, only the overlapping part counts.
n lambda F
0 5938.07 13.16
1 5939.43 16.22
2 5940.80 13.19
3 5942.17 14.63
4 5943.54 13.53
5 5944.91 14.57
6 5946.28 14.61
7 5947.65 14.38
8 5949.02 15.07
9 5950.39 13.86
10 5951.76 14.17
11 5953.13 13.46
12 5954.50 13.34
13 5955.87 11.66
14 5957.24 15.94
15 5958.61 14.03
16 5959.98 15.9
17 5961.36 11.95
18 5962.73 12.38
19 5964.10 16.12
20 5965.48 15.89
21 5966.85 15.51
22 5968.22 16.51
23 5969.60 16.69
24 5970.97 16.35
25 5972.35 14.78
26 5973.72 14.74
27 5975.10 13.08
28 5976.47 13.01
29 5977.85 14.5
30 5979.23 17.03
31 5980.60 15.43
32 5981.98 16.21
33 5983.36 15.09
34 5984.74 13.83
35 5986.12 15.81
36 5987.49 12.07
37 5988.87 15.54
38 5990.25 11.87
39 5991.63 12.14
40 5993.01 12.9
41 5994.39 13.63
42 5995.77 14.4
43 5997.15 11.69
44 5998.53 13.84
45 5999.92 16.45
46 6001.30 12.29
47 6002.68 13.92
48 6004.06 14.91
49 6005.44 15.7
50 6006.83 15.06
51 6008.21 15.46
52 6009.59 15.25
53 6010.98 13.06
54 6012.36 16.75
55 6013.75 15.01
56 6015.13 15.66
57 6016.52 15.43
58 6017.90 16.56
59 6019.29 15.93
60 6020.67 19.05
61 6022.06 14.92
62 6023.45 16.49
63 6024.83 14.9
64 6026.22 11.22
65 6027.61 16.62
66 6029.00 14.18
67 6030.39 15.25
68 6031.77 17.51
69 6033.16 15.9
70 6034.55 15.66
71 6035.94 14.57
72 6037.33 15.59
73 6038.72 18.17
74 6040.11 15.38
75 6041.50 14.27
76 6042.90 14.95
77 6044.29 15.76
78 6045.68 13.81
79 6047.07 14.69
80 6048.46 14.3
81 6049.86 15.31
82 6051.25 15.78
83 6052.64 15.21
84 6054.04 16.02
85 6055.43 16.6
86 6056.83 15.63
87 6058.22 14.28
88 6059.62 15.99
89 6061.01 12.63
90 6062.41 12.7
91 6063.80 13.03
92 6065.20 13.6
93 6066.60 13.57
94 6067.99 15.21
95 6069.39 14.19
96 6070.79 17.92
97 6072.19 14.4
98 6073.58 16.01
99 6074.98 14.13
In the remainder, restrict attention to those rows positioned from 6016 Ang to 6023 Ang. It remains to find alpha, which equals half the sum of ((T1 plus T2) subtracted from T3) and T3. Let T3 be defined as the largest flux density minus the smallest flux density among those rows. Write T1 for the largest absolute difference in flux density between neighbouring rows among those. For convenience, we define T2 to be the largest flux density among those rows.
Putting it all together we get -7.46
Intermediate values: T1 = 4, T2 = 19.05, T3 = 4.1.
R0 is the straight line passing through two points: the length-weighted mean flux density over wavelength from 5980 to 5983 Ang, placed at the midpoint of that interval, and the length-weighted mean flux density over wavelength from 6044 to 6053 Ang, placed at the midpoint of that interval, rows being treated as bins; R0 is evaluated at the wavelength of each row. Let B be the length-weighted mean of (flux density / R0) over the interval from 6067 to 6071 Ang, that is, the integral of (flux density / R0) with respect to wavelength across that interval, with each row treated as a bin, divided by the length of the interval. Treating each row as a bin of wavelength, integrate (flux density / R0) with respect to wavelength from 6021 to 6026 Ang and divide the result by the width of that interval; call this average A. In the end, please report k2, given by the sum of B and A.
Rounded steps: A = 1.004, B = 1.04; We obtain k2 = 2.048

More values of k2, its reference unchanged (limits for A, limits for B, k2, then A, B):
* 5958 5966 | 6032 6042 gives 1.944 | 0.899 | 1.05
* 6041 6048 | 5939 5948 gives 1.870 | 0.980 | 0.89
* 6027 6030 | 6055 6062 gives 2.012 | 1.010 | 1.00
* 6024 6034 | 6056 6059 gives 2.009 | 0.997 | 1.01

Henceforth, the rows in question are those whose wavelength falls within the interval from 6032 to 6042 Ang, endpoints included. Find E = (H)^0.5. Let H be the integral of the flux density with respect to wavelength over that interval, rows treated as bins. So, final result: 12.55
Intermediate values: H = 158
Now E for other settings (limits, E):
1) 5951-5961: 11.83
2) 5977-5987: 12.37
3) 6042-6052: 12.22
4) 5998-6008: 12.10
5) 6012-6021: 12.08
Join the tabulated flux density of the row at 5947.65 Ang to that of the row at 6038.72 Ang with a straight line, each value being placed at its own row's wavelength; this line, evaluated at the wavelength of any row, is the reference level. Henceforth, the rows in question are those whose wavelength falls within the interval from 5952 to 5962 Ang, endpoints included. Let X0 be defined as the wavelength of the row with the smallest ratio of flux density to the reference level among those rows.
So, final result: 5955.87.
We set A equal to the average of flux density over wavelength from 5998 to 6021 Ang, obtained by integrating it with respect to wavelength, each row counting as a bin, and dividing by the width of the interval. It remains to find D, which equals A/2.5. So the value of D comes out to 6.11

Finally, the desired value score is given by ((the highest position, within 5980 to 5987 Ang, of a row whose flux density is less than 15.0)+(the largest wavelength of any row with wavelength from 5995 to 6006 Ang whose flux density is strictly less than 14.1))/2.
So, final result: 5993.7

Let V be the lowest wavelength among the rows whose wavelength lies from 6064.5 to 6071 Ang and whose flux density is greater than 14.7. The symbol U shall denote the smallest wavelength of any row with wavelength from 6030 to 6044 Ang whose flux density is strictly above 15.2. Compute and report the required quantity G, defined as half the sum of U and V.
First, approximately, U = 6030.39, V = 6067.99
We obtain 6049.2 Ang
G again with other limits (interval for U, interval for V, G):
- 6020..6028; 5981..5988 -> 6001.3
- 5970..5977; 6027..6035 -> 5999.3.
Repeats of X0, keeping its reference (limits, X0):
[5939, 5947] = 5940.80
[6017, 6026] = 6024.83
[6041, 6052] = 6045.68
